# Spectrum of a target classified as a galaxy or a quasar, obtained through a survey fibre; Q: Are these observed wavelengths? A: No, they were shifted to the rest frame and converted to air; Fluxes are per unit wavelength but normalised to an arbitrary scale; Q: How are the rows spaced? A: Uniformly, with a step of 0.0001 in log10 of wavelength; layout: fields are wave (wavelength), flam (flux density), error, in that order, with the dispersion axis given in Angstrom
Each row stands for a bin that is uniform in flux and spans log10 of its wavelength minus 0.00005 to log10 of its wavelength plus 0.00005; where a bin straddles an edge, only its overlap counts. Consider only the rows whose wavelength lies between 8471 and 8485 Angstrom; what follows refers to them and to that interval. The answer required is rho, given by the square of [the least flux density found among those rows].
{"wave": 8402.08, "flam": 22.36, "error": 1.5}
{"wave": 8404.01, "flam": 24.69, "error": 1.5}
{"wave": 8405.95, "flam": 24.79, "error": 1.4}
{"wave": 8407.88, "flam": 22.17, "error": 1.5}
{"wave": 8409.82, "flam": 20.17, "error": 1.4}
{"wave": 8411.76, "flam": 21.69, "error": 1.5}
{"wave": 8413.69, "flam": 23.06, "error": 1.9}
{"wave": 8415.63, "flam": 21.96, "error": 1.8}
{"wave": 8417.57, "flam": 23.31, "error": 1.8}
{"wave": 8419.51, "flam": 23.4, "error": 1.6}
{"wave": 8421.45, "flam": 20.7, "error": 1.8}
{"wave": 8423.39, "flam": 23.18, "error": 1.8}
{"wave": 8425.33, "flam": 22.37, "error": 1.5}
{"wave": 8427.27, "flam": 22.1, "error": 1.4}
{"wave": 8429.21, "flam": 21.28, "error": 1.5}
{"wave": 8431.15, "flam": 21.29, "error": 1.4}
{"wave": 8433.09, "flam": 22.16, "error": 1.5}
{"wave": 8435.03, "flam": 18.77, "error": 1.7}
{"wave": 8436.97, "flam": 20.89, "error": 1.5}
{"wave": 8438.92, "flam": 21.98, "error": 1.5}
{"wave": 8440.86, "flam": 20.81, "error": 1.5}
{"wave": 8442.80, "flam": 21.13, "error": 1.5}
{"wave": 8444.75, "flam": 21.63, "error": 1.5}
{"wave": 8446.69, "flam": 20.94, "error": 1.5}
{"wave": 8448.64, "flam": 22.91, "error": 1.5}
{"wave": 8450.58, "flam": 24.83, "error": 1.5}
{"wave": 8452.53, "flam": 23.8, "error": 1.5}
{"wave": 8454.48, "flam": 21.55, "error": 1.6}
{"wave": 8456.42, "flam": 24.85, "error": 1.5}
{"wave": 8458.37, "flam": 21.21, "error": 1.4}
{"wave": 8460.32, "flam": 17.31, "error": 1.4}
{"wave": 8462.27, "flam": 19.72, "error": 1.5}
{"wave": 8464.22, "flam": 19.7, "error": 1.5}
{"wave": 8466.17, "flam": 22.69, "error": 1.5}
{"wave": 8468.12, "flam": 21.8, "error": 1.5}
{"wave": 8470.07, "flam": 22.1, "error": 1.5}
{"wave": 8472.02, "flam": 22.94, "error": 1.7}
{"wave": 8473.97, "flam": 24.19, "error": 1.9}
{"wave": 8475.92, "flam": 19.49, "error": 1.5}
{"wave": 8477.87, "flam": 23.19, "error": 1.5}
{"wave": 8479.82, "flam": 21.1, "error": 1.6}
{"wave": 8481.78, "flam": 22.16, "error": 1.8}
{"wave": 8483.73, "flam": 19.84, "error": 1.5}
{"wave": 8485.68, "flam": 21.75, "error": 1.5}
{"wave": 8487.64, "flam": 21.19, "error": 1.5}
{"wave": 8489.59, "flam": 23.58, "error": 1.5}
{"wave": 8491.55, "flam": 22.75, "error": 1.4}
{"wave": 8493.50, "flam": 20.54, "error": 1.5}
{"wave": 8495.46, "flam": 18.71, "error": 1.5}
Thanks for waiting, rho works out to 380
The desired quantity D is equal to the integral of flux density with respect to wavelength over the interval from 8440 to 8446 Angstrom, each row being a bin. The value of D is 127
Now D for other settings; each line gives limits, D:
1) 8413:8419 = 137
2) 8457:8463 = 118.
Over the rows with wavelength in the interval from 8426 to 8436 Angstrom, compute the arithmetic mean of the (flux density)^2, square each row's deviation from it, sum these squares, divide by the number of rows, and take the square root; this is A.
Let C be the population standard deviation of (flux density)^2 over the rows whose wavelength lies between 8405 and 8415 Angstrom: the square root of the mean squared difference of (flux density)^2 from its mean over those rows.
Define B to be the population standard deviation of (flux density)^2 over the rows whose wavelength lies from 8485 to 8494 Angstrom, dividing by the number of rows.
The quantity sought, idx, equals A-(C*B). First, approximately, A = 50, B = 48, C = 69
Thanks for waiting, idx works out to -3254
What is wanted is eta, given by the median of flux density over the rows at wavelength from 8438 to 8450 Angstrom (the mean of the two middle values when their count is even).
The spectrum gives 21.4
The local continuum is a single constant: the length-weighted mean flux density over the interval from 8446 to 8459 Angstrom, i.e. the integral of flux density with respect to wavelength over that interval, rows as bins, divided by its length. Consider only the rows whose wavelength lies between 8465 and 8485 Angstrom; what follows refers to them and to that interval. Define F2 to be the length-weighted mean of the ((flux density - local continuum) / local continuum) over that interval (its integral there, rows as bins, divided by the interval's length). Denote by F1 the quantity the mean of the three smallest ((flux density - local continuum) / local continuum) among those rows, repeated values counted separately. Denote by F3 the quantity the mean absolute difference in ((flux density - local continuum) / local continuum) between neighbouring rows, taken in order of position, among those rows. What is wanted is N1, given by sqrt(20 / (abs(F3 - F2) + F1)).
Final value 61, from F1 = -0.12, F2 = -0.04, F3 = 0.08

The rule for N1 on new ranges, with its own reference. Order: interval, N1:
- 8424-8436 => 58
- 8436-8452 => 122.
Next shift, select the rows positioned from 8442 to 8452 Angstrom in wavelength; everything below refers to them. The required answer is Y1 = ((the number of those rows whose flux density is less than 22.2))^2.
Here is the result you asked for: 9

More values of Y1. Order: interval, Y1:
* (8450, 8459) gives 4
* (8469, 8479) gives 4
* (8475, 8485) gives 16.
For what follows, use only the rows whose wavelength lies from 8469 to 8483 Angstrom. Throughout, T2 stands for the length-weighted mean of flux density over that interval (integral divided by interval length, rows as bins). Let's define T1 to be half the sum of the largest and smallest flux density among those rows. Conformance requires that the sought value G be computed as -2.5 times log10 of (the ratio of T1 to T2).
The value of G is 0.014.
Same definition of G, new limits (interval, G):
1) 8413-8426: 0.024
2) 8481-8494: 0.001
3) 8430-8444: 0.029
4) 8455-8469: -0.002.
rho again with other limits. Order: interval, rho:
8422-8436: 352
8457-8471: 300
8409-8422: 407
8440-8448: 433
